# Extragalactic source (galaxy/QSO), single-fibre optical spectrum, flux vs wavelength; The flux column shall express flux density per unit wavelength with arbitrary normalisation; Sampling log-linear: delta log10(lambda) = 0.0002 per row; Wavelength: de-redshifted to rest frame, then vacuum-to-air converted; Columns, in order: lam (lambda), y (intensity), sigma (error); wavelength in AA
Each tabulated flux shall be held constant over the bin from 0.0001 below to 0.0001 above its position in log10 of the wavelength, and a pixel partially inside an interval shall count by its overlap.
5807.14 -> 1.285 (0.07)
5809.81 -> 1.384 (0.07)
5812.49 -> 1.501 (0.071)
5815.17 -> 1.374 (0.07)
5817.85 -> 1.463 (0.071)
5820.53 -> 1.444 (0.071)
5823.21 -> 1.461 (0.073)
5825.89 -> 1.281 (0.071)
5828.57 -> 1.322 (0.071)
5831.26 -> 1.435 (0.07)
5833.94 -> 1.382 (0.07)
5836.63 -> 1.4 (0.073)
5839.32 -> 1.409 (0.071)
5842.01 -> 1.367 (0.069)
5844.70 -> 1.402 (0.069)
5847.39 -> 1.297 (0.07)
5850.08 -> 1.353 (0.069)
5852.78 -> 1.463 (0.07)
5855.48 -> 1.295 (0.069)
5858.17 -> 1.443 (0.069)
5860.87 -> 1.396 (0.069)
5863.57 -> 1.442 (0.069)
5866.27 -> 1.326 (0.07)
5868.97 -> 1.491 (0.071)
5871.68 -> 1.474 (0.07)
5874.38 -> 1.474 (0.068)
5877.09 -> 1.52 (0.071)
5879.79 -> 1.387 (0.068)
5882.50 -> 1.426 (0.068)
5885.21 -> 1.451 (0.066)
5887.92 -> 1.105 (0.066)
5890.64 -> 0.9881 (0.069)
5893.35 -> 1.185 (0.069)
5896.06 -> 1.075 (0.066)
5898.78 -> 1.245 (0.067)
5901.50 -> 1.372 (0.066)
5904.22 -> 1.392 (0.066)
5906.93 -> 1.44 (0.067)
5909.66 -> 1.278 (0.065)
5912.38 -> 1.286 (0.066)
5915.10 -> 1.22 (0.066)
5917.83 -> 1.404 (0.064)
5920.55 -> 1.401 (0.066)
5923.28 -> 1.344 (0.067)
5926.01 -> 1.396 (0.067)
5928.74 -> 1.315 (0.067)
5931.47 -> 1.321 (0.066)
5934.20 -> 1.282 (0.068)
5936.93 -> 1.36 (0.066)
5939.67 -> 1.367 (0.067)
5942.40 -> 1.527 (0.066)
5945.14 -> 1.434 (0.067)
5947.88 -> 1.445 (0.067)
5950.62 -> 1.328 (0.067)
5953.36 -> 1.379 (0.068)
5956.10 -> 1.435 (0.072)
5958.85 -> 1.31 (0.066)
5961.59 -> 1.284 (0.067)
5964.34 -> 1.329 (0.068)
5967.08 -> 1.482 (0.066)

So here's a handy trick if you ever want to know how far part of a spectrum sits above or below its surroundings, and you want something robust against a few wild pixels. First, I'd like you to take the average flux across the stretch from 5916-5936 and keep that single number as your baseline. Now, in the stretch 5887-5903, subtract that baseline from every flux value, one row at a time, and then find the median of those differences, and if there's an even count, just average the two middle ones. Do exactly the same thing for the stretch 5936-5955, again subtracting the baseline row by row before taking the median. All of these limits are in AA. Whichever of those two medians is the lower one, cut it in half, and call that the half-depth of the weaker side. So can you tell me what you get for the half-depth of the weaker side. -0.10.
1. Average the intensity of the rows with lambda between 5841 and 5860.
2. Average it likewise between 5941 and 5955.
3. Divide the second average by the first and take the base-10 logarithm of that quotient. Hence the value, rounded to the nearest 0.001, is 0.015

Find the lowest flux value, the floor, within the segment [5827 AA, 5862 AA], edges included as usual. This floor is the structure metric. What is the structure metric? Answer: 1.295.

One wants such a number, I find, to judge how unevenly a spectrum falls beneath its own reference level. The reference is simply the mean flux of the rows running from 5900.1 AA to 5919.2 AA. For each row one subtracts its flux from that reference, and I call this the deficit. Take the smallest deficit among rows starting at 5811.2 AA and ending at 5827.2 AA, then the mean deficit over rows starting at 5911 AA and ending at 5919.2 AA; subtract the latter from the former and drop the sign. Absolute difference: 0.20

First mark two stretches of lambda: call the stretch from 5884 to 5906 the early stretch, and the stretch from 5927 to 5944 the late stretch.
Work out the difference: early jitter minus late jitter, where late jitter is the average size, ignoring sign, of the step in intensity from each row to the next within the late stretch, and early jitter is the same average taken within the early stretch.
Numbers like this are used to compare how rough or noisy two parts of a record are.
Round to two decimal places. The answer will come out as 0.10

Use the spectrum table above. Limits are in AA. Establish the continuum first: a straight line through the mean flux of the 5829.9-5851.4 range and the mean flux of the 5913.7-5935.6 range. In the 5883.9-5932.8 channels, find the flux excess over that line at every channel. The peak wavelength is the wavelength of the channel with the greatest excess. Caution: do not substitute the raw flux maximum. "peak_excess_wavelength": 5906.93 AA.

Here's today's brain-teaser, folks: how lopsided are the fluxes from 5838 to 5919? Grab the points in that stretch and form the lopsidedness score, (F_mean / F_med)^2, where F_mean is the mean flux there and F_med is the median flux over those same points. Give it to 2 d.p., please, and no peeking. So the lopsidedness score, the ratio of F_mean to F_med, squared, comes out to 0.94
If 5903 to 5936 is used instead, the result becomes 1.01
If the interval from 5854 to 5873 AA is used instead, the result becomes 0.96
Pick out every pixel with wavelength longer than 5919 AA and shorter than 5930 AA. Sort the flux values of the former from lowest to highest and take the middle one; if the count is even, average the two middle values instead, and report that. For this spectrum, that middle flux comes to 1.37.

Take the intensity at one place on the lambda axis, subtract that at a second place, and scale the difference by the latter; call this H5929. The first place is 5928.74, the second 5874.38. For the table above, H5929 -0.11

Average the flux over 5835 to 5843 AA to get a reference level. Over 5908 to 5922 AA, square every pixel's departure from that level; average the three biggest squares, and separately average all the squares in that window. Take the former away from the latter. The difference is -0.007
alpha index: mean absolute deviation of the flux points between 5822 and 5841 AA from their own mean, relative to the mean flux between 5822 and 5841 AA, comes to 0.035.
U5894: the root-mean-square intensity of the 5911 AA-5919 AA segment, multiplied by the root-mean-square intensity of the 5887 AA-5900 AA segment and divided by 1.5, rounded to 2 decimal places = 0.98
